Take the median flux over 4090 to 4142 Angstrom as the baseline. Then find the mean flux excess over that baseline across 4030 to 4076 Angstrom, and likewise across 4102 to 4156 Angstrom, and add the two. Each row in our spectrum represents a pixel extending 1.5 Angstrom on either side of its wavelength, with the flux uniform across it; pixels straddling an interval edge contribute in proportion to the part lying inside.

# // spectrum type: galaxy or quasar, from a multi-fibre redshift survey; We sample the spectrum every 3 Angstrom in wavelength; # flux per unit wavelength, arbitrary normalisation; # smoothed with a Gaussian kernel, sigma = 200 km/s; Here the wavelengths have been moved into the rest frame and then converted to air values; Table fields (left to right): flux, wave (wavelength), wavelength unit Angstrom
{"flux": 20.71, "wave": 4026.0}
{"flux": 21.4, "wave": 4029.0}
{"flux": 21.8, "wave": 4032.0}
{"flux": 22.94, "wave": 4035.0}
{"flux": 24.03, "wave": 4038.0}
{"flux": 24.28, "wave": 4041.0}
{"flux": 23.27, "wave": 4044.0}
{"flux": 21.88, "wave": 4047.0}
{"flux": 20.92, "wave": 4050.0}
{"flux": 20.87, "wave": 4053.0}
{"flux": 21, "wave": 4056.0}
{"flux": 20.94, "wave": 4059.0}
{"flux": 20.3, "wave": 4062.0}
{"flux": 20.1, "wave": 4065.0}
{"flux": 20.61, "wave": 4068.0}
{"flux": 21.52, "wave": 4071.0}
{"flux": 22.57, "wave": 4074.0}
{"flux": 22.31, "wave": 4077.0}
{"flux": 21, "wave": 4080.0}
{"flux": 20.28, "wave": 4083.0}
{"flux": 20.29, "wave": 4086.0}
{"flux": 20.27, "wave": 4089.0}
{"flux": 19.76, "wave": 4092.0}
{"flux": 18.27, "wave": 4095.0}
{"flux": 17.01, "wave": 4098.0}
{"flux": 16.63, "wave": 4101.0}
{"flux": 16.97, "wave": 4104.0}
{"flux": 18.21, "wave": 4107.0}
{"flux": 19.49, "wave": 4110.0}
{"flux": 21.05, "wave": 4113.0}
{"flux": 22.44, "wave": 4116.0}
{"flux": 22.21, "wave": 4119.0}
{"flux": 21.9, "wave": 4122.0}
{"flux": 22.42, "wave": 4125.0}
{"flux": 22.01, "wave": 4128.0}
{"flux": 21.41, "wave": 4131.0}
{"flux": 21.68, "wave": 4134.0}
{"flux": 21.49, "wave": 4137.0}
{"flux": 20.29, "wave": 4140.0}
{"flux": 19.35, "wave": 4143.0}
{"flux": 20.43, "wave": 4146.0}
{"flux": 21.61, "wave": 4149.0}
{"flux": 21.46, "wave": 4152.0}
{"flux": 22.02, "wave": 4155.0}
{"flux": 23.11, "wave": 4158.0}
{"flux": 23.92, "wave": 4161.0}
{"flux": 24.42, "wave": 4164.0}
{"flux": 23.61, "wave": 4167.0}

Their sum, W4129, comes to 0.6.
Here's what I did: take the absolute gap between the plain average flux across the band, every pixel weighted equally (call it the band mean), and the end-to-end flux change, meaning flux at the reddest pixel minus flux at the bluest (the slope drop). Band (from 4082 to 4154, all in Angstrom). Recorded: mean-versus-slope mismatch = 19.1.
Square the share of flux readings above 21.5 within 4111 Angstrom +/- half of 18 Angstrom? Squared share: 0.11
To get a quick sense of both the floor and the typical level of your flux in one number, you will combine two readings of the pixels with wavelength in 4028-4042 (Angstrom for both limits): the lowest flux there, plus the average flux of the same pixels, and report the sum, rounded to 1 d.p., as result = 44.3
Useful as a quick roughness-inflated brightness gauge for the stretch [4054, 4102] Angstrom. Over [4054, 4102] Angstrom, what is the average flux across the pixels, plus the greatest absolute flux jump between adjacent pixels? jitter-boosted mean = 21.7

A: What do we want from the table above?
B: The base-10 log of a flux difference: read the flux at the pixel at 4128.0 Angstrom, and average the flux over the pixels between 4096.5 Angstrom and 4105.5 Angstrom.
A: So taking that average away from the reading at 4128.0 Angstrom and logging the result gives 0.7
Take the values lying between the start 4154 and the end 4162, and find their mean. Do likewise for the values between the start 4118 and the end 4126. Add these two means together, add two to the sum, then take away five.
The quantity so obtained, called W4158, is 42.2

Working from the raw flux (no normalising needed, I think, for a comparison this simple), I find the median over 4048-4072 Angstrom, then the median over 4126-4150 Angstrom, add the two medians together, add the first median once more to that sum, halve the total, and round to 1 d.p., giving 31.6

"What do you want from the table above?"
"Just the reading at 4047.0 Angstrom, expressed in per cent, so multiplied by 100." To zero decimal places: 2188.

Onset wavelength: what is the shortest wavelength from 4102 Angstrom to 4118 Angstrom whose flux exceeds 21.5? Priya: 4116.0 Angstrom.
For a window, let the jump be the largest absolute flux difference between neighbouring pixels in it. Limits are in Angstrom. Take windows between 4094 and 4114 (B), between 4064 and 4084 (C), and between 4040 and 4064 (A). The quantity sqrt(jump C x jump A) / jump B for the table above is 0.87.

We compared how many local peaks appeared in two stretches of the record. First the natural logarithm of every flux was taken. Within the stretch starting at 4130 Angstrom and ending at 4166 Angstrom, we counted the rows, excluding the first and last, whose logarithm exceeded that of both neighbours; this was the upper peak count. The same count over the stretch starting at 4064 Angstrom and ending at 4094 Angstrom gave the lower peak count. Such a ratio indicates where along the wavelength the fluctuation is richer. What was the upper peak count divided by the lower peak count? 1.0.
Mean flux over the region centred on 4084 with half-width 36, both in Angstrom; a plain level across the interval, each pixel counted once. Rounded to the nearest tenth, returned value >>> 20.2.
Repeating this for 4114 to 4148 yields 21.4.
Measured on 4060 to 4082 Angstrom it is 21.2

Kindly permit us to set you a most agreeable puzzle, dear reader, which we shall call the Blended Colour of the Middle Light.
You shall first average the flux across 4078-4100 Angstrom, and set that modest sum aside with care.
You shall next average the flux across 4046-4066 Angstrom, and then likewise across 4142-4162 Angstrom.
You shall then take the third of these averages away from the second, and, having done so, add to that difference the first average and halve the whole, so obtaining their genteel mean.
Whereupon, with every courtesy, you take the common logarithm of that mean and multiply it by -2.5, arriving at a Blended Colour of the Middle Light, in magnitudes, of -2.43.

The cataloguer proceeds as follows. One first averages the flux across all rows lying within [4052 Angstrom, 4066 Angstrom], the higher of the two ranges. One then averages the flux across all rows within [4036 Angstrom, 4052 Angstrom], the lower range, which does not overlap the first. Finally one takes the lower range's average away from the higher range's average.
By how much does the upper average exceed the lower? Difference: -2.2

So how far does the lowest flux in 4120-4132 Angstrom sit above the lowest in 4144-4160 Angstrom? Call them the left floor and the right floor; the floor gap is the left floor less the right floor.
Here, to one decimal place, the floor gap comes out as 1.0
